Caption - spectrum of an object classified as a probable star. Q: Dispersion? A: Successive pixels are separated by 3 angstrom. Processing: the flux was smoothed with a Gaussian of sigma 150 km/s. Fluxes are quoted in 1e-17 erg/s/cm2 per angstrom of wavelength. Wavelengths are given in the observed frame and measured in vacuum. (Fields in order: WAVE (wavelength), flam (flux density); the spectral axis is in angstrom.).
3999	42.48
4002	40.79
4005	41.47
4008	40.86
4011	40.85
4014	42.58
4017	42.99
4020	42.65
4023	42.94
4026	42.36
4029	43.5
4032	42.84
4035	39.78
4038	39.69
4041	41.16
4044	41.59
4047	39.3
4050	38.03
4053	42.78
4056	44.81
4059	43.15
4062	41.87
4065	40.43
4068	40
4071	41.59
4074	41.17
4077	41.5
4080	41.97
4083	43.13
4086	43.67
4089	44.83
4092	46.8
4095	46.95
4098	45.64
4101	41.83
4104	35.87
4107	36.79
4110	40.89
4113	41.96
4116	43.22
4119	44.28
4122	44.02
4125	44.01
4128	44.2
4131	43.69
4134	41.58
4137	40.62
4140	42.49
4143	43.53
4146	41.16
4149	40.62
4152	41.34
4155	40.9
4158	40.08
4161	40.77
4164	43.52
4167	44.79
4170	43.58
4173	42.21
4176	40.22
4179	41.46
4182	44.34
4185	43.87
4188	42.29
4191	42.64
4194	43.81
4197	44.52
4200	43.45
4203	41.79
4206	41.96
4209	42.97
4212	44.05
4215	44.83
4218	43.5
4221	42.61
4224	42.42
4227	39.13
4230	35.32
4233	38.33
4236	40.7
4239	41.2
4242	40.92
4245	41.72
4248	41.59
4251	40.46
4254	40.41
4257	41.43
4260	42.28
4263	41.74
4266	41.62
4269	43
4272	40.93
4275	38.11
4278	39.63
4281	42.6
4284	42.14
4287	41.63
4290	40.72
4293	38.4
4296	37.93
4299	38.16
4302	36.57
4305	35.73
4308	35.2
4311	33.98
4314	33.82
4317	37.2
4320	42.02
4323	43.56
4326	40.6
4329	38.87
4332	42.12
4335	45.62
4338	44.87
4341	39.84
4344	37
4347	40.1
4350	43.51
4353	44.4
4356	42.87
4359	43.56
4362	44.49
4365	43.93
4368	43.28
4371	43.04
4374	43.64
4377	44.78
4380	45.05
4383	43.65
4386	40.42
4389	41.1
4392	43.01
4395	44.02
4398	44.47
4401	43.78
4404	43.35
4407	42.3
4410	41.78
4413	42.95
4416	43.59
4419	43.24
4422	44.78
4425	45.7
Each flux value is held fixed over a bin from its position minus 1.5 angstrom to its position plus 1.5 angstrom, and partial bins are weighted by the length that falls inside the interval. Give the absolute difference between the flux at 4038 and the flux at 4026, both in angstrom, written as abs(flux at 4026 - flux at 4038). 2.7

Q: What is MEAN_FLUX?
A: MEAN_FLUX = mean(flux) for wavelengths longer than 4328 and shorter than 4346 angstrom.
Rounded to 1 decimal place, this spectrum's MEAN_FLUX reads 41.4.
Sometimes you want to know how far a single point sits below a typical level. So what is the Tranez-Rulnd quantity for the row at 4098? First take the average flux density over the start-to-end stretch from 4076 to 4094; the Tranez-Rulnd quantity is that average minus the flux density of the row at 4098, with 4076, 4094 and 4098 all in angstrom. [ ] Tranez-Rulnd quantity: -2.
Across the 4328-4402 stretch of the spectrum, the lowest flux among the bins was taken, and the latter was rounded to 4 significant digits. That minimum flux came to 37.00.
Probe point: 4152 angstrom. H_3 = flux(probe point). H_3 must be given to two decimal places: 41.34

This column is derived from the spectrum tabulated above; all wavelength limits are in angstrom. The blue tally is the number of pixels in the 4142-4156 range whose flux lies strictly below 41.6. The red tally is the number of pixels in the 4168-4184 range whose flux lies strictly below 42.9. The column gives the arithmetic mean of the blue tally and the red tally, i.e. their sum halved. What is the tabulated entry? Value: 3.5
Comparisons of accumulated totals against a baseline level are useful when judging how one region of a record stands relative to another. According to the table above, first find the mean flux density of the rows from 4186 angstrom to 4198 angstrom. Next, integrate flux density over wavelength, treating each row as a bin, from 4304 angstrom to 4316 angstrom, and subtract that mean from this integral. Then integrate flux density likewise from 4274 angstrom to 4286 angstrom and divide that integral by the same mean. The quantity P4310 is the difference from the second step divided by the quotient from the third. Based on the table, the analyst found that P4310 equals 33.1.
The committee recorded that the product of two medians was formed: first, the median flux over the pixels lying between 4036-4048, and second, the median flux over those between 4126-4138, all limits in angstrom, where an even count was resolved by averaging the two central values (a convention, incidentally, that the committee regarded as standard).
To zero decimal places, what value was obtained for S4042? 1724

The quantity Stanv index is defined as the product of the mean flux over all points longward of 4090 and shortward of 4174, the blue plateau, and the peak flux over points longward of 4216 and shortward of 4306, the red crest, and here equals 1845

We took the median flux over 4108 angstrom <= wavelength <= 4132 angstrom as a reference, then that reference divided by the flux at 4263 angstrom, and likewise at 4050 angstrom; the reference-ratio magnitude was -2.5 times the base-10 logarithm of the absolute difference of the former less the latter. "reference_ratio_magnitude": 2.5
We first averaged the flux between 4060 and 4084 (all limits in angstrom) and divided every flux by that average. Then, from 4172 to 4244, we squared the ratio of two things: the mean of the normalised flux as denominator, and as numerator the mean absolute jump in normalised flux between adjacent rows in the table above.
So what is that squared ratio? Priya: 0.0011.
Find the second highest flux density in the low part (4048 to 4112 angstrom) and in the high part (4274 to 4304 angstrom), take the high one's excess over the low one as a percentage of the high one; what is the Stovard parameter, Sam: -11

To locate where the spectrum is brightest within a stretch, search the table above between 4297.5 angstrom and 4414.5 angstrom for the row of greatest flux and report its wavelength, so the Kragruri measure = 4335 angstrom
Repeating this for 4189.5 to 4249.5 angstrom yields 4215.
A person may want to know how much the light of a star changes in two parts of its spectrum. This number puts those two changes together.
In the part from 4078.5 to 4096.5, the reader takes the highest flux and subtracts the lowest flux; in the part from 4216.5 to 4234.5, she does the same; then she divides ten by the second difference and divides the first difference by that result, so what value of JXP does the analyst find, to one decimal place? 4.1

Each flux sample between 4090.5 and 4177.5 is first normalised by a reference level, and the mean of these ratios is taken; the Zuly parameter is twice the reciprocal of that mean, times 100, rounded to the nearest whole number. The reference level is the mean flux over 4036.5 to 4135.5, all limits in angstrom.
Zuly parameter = 199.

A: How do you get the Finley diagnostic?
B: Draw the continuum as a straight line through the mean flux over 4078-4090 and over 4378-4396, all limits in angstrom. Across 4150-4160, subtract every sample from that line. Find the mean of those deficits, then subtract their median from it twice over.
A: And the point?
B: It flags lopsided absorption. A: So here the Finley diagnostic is -2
